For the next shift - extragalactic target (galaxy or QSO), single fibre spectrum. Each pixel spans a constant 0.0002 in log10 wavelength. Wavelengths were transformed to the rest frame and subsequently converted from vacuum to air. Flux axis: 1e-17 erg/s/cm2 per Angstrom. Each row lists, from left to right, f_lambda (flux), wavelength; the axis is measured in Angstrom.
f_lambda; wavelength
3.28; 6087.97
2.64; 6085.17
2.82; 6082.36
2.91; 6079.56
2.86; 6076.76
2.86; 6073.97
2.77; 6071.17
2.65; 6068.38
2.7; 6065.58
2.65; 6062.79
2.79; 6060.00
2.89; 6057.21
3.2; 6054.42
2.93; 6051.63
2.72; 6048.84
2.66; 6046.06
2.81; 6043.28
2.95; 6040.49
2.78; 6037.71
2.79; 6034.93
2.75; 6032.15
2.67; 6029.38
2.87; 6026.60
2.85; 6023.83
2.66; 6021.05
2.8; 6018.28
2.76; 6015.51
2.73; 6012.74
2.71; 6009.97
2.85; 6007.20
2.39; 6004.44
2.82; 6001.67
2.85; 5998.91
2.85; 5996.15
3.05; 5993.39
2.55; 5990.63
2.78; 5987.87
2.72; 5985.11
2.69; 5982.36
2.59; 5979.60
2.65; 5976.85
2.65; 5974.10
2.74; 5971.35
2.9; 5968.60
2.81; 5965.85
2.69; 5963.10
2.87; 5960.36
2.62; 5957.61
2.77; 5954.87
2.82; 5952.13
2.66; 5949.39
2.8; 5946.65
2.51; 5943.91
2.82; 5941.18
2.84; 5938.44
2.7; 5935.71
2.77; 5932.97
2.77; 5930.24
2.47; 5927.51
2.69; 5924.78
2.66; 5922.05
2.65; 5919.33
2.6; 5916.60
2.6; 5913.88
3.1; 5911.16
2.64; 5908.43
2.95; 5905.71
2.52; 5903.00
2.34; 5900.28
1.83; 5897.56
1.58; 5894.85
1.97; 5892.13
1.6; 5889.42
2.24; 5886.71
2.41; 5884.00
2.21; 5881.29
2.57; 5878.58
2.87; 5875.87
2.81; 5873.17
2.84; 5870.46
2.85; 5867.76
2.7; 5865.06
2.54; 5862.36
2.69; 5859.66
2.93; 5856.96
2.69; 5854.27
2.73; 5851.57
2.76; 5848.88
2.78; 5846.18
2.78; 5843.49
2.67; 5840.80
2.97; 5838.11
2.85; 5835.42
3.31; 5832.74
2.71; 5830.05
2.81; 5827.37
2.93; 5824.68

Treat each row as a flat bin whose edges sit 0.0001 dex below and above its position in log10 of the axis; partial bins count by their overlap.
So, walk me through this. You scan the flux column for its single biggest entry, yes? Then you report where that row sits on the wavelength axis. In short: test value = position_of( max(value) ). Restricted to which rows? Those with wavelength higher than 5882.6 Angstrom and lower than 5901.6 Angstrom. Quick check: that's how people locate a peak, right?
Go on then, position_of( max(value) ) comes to 5884.00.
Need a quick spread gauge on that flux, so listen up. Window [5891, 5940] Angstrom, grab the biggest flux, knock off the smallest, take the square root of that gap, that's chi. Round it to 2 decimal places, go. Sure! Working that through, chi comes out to 1.23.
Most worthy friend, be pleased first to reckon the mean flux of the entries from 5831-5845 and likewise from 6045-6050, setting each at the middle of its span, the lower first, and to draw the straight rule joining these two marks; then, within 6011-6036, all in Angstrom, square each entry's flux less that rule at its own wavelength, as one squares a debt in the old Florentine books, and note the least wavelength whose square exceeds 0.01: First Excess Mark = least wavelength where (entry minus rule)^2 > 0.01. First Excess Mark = 6023.83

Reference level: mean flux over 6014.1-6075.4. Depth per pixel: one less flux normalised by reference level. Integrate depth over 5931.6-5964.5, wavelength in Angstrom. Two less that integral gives 1.3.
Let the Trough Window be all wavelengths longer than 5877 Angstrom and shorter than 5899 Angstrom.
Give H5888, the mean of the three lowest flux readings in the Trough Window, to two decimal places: 1.67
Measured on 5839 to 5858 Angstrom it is 2.70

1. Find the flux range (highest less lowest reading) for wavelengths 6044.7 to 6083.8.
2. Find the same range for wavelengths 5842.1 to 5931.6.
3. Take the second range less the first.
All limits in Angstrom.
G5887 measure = 1.0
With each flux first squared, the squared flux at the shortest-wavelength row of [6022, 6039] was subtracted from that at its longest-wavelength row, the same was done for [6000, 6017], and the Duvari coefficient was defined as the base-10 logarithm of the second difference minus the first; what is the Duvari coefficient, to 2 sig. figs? -1.2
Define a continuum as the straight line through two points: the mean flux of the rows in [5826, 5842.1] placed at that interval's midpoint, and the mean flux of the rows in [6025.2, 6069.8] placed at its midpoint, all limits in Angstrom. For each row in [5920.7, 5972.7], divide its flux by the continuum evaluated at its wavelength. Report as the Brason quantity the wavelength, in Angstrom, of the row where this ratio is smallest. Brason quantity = 5927.51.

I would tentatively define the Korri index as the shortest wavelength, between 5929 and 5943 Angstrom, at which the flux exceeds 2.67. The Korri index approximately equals 5930.24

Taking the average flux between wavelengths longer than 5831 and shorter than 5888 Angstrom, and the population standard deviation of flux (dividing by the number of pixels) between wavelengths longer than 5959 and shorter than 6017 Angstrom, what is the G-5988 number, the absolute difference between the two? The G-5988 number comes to 2.59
